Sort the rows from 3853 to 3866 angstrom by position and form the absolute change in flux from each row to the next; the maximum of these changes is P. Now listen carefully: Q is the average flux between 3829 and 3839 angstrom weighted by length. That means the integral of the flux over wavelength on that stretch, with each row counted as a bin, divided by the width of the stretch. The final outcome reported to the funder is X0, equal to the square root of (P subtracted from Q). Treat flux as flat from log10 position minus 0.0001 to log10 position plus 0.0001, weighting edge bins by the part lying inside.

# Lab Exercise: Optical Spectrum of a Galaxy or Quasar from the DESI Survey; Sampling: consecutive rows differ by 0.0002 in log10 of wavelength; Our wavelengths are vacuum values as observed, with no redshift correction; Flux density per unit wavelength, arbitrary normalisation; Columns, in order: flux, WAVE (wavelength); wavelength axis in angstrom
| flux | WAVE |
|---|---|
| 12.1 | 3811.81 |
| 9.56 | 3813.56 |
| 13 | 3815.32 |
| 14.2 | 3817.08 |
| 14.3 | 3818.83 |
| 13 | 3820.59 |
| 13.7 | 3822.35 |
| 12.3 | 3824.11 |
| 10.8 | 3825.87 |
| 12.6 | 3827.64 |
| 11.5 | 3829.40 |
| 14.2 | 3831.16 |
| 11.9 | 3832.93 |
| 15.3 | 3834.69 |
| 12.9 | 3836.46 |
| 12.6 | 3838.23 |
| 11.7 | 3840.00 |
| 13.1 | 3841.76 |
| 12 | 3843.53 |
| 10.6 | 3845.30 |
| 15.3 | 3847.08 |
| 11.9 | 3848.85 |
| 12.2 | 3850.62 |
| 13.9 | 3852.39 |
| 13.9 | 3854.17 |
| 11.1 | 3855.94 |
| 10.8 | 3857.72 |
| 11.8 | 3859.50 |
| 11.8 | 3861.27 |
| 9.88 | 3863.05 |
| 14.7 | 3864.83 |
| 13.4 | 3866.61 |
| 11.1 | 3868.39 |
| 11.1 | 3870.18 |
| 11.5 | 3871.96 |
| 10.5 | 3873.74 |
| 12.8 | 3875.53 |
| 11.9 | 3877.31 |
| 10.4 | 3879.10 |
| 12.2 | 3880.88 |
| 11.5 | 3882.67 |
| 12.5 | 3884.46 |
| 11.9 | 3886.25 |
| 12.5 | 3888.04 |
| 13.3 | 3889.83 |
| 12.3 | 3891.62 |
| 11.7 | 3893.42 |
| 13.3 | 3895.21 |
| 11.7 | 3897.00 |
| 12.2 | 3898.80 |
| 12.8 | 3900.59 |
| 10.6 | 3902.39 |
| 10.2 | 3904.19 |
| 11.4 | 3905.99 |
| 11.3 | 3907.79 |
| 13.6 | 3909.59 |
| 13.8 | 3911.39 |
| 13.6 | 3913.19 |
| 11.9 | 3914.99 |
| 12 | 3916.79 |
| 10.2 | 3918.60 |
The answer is 2.9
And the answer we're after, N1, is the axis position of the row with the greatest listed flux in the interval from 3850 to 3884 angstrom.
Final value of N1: 3864.83 angstrom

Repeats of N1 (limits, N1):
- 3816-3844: 3834.69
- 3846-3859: 3847.08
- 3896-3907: 3900.59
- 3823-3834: 3831.16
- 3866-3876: 3866.61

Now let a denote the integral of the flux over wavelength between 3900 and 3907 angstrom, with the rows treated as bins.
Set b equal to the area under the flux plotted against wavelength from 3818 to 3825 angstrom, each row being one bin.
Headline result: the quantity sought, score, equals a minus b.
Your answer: -15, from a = 78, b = 93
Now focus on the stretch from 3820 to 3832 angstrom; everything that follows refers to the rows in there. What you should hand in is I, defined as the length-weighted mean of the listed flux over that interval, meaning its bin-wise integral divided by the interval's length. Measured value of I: 12.6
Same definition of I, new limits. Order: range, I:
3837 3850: 12.5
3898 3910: 11.6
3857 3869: 12.0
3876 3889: 11.9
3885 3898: 12.4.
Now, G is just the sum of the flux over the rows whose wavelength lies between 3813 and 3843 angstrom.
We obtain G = 217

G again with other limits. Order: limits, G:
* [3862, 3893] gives 203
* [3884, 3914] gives 209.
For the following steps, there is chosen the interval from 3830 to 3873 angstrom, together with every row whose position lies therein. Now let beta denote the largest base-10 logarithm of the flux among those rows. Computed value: 1.18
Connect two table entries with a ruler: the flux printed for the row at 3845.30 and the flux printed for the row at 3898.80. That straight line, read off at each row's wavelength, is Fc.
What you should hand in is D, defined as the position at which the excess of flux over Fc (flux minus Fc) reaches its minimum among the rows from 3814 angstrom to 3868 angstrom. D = 3863.05 angstrom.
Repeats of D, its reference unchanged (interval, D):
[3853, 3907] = 3904.19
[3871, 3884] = 3879.10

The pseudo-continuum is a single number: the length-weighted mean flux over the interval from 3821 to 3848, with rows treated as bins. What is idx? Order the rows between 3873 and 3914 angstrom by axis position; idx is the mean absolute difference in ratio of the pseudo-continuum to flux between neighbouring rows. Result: 0.093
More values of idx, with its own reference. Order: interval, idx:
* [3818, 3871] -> 0.135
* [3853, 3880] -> 0.133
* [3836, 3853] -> 0.134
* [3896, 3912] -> 0.086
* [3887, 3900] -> 0.083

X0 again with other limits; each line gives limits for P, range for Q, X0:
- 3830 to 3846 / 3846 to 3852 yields 3.1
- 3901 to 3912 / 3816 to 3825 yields 3.3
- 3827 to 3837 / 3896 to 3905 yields 2.9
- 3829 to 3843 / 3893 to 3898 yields 3.0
